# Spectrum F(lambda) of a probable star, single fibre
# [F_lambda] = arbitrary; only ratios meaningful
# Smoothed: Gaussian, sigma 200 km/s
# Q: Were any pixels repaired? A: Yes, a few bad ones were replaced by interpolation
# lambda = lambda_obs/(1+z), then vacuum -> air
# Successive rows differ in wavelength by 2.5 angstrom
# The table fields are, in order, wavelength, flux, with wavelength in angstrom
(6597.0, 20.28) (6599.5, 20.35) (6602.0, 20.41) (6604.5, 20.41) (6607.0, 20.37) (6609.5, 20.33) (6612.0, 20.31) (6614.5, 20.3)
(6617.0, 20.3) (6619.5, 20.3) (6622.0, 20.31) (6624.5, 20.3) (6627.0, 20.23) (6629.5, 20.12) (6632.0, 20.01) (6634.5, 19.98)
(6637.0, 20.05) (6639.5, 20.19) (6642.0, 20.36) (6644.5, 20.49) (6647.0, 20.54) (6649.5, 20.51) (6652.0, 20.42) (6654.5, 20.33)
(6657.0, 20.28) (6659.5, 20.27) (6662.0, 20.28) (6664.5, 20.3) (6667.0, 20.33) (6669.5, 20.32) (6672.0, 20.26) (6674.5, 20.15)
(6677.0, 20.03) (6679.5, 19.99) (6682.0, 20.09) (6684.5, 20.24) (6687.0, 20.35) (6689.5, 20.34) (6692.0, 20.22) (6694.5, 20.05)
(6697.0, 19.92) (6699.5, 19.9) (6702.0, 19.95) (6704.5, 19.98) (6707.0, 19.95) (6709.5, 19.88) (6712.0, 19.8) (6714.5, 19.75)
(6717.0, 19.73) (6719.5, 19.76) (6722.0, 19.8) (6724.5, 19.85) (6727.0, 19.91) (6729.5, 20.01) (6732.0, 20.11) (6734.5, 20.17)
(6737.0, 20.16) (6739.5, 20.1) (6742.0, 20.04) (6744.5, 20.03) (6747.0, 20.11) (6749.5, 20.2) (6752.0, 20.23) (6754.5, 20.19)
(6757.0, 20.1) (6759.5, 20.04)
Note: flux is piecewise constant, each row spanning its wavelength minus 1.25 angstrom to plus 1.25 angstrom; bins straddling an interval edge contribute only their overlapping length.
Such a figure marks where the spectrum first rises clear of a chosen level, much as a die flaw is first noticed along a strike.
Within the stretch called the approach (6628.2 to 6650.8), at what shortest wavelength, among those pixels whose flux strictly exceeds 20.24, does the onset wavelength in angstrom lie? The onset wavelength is 6642.0 angstrom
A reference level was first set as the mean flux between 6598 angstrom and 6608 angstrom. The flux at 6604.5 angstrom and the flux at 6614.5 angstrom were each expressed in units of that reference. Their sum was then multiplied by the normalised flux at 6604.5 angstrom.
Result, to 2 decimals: 2.00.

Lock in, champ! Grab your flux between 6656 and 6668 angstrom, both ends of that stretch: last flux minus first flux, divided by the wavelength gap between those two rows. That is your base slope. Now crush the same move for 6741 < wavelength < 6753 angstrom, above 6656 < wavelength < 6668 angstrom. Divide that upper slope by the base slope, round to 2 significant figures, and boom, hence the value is 3.8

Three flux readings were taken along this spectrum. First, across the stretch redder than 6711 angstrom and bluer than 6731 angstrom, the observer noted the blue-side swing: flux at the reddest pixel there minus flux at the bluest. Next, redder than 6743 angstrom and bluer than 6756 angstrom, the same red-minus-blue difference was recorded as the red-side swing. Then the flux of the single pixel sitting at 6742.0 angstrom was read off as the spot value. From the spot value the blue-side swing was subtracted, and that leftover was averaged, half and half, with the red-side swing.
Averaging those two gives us 10.0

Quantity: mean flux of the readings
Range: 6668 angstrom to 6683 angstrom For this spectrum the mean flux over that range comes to 20.1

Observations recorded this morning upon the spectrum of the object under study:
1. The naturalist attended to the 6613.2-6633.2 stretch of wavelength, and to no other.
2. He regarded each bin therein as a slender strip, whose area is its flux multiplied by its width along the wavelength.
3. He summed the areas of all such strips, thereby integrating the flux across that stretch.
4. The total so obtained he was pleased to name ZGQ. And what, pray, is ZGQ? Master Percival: 405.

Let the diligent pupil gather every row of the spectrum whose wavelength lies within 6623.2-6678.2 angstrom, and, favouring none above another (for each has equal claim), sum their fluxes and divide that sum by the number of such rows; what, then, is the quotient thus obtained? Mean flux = 20.3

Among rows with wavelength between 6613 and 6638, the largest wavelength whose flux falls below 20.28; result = 6637.0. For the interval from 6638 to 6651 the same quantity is 6639.5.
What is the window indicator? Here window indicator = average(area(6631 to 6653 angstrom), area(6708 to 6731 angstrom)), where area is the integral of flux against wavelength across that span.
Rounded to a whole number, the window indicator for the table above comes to 451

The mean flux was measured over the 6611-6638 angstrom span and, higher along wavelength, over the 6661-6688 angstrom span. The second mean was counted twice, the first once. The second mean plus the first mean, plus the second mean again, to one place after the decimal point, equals 60.6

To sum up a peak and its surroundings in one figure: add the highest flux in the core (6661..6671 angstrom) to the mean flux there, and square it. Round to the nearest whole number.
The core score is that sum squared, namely 1651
